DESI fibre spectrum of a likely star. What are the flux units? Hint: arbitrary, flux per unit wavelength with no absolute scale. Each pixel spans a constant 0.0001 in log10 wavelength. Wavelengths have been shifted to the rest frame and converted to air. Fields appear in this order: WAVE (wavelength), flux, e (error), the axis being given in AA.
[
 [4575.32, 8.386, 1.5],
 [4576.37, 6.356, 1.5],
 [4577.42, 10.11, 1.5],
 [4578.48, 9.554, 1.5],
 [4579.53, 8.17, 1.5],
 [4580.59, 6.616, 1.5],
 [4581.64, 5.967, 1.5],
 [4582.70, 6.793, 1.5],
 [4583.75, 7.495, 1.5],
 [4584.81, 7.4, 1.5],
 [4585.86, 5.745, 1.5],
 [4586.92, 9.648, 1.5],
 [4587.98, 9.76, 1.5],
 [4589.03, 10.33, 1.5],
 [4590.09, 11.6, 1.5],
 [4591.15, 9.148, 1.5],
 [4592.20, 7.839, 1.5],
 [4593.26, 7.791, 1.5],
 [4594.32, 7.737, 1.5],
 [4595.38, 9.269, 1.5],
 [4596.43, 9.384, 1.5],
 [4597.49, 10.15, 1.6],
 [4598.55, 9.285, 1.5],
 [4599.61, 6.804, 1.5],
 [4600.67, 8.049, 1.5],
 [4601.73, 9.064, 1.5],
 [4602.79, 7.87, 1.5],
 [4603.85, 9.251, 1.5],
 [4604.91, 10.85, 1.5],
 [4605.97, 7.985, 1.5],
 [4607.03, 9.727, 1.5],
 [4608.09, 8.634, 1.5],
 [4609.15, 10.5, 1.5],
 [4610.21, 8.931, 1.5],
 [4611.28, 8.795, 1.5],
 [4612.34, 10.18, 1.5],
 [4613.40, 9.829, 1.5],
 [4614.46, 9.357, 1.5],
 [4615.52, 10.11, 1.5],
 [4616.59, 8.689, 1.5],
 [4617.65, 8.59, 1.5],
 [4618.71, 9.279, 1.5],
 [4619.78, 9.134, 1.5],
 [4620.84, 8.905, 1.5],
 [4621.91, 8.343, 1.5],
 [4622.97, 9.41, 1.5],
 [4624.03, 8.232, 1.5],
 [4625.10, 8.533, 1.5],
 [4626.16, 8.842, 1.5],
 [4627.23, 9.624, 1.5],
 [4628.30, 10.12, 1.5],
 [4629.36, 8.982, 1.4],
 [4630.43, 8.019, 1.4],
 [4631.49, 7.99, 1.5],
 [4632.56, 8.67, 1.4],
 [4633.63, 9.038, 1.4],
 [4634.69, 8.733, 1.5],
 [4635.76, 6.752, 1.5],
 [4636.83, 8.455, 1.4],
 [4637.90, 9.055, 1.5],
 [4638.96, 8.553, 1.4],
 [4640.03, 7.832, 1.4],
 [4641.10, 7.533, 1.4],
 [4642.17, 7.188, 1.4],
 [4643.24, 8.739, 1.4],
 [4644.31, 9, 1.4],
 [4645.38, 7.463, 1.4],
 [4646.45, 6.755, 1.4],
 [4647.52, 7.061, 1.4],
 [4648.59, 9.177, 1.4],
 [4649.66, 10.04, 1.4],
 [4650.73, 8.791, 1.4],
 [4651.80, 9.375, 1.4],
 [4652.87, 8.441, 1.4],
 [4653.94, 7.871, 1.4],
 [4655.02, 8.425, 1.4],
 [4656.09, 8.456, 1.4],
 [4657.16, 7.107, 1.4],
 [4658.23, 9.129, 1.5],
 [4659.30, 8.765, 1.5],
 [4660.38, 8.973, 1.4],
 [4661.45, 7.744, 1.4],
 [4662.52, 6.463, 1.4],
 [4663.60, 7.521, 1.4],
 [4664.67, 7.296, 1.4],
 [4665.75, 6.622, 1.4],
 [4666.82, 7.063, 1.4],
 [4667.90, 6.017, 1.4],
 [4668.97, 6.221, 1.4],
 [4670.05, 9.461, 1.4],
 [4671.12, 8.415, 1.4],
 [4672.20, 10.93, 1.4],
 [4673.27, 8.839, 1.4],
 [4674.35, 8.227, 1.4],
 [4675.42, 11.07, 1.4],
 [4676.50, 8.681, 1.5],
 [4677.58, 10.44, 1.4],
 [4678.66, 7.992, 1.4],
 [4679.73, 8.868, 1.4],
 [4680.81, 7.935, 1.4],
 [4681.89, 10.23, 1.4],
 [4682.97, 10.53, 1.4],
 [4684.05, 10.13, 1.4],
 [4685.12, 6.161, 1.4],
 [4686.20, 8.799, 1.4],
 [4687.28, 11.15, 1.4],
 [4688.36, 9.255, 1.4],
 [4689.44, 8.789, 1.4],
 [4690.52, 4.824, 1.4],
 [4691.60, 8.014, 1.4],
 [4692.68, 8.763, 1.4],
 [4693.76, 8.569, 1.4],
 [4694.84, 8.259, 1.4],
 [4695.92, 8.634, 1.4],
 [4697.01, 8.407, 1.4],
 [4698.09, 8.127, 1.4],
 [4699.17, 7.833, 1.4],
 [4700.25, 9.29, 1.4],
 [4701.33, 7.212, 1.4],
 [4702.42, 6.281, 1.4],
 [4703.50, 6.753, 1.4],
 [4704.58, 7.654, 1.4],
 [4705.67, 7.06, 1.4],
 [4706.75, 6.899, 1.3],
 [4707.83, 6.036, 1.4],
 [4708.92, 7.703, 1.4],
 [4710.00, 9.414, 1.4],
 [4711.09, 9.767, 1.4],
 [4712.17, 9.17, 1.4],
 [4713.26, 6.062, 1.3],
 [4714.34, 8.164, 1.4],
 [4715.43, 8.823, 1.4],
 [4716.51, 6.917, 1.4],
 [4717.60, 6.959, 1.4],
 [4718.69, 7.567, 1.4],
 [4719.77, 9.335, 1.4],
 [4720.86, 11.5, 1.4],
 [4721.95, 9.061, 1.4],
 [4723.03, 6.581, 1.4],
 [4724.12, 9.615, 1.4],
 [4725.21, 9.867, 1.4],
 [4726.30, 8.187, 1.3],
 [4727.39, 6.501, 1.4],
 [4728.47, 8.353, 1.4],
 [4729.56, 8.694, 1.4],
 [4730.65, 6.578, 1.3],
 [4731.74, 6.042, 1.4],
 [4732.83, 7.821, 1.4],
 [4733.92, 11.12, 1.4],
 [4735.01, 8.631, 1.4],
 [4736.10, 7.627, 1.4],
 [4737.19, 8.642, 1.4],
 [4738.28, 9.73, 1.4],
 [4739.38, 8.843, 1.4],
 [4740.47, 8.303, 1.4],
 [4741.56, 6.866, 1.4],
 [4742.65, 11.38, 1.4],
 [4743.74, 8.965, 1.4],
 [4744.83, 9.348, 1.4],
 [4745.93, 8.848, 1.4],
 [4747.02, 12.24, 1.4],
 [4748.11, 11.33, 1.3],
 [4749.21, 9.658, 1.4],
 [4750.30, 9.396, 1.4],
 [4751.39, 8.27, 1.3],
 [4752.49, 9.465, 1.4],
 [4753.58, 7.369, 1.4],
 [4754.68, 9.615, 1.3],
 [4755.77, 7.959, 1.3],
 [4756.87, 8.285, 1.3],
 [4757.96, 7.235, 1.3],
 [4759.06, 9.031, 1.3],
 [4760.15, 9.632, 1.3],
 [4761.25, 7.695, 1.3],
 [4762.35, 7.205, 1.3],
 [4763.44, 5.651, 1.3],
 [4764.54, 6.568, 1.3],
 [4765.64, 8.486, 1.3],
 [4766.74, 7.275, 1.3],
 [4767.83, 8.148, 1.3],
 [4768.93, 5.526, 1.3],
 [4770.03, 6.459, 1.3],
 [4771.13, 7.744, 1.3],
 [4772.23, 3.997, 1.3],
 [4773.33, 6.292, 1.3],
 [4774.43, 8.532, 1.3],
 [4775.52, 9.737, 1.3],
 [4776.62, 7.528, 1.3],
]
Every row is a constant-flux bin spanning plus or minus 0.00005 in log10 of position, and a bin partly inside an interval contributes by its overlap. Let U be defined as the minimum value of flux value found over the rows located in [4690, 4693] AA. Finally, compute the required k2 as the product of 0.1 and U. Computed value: 0.48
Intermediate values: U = 4.824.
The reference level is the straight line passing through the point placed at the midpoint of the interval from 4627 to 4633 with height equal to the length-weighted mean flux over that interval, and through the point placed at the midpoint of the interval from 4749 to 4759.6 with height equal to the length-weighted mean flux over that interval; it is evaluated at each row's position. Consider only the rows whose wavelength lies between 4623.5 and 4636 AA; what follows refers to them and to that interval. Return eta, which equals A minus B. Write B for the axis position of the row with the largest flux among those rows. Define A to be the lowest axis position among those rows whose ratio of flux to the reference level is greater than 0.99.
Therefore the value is -2.1 AA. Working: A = 4626.16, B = 4628.30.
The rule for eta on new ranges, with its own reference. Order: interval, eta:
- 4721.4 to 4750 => -25.1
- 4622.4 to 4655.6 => -5.3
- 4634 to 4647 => 0.0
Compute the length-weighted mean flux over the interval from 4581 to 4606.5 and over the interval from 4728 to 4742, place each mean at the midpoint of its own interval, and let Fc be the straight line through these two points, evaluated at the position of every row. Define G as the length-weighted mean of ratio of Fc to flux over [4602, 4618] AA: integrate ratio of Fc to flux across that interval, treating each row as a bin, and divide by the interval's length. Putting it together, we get 0.92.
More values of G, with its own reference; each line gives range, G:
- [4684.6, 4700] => 1.04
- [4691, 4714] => 1.08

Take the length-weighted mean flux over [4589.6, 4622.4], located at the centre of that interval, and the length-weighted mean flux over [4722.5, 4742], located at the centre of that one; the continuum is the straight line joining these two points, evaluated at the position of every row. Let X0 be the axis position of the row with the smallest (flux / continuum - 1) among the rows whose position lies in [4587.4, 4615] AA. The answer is 4599.61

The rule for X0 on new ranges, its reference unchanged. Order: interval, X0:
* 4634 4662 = 4635.76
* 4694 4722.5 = 4707.83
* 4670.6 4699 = 4690.52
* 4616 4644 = 4635.76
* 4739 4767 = 4763.44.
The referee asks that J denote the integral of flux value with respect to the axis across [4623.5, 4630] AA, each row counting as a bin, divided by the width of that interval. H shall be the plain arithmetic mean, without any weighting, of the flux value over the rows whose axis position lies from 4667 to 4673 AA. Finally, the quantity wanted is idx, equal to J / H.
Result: 1.10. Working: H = 8.2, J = 9.0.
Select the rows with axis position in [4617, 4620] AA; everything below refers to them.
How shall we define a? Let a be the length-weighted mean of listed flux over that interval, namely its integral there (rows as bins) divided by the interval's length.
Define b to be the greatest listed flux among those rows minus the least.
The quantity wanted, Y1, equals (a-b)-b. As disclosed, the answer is 8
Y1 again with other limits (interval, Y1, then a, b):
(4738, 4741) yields 6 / 8.9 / 1.4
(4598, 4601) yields 3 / 8.1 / 2.5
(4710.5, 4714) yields 1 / 8.3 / 3.7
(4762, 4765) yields 3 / 6.4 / 1.6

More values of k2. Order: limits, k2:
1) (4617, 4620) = 0.86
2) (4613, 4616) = 0.94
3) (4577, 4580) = 0.82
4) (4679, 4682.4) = 0.79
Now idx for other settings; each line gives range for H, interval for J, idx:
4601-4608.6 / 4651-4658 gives 0.92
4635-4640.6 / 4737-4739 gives 1.13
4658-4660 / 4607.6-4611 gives 1.04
